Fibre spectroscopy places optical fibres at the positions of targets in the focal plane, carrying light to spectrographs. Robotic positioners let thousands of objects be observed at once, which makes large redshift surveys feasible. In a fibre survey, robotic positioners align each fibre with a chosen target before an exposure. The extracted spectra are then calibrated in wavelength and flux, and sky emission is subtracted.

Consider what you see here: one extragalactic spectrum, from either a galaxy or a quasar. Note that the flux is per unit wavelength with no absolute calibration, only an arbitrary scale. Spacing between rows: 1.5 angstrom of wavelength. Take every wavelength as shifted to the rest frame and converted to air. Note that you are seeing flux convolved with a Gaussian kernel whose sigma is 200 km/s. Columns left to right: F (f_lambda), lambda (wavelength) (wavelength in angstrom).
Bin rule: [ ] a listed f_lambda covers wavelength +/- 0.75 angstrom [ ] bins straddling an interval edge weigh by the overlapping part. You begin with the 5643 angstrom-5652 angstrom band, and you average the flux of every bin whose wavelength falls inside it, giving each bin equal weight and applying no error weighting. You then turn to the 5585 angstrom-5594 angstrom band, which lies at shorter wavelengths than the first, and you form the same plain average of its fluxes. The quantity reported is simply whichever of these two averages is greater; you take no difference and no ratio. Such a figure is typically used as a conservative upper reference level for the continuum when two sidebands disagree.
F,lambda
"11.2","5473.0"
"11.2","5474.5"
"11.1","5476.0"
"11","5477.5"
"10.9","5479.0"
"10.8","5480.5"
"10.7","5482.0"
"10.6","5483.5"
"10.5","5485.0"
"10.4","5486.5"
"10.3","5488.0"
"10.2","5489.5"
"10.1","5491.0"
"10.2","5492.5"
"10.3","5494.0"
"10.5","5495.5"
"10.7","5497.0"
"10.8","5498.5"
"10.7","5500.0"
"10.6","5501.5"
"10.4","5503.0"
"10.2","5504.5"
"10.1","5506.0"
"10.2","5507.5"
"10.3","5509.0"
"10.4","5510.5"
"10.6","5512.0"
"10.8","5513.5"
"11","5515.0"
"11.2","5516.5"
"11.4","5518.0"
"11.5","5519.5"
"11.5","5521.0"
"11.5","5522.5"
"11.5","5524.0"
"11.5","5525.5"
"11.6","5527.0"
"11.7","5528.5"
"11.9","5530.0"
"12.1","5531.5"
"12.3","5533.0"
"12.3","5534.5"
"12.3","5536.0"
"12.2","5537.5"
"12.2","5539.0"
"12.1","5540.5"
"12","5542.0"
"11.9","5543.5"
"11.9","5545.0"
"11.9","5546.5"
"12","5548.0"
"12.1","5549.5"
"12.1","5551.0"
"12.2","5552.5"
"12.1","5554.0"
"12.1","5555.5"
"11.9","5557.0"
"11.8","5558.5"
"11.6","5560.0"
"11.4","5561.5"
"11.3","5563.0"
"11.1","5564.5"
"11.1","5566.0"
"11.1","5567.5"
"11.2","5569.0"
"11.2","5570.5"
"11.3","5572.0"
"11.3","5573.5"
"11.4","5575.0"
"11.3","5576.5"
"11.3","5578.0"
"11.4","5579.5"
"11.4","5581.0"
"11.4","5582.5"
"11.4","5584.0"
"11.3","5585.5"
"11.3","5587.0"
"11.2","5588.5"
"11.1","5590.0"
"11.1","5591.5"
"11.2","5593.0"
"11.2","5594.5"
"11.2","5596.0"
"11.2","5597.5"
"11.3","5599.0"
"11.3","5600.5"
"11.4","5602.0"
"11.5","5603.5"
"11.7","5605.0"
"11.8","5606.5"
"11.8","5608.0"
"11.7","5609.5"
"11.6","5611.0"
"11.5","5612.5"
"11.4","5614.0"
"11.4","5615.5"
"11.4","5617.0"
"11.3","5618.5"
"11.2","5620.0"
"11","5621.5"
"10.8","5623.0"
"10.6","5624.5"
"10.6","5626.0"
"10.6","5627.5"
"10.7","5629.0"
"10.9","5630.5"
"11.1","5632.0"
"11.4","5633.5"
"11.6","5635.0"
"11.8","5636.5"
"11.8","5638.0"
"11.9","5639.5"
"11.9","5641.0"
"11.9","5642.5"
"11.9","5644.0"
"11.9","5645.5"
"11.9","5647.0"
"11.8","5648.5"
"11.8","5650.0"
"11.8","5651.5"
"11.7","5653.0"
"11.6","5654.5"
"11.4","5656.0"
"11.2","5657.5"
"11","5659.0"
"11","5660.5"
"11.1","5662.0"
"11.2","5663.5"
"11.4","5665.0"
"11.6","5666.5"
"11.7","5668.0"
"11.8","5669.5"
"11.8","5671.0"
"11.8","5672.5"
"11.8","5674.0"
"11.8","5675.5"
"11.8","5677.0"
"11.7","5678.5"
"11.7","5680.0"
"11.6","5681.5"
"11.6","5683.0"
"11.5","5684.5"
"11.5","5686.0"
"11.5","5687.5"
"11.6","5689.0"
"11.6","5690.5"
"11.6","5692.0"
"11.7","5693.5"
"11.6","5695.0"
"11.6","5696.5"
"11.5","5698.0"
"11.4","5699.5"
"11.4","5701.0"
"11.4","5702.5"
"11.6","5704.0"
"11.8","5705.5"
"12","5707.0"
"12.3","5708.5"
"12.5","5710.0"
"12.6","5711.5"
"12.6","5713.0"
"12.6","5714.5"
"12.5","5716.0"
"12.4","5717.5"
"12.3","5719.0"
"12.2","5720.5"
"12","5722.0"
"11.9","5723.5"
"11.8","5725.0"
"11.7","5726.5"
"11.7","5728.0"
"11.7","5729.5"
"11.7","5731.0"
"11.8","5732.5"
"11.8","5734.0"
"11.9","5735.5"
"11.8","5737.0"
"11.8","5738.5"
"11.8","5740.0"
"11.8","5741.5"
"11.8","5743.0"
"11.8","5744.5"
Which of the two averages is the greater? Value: 11.85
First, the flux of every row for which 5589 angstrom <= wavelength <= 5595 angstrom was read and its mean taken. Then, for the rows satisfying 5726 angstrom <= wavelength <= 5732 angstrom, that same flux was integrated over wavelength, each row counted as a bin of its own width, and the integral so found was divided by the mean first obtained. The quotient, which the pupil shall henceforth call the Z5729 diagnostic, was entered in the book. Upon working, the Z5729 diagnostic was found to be 6.3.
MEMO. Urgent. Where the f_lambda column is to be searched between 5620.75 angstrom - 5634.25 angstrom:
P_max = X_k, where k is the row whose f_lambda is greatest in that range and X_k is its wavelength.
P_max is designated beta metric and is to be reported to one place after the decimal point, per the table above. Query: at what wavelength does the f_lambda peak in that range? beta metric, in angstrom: 5633.5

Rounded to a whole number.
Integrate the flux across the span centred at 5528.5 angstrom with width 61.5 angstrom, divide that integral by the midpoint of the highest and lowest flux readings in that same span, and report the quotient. 63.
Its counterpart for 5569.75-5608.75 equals 39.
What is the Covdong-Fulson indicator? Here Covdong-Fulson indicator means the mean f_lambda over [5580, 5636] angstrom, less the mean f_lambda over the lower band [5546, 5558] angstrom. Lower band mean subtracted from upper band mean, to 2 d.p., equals -0.79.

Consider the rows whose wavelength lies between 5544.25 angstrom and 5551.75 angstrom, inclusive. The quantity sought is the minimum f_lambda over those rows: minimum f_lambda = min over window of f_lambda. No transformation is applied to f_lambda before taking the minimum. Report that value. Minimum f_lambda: 11.9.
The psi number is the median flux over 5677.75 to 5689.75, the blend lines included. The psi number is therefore 11.6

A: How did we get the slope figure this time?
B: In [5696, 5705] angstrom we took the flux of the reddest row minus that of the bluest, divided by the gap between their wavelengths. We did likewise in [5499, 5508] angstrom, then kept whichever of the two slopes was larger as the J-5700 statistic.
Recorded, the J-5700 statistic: 0.000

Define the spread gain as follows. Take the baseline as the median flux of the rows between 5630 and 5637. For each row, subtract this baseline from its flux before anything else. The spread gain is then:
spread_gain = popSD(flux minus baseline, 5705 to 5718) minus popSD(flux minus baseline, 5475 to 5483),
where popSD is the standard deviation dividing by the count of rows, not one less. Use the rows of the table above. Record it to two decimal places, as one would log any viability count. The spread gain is 0.13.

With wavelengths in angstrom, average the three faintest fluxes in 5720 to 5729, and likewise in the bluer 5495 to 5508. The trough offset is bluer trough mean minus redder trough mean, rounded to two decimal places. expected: -1.57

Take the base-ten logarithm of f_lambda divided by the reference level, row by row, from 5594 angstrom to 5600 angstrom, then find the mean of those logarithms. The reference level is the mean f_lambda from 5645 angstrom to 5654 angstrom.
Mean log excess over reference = -0.022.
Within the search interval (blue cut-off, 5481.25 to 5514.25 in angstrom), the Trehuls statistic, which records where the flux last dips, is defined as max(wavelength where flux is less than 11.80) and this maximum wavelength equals 5513.5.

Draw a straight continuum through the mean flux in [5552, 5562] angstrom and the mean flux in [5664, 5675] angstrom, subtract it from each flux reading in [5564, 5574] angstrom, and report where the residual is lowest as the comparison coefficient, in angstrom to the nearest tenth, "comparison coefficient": 5564.5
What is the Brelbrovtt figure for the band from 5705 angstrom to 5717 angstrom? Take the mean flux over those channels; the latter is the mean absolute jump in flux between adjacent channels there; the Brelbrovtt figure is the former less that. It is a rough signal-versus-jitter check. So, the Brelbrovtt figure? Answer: 12.2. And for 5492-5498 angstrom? 10.3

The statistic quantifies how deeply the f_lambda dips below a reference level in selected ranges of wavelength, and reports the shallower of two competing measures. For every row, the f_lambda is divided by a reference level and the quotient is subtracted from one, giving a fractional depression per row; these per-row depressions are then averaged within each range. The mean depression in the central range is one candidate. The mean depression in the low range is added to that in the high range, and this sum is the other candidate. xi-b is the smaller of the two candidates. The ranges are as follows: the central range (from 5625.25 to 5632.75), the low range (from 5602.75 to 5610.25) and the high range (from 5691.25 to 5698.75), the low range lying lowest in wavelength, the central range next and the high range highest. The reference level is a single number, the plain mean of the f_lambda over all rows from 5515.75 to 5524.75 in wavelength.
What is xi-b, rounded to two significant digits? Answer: -0.038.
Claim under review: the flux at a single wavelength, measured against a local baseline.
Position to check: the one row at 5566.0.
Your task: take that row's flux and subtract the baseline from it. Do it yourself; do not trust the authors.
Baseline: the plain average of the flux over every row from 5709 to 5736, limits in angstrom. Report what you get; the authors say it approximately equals -1.0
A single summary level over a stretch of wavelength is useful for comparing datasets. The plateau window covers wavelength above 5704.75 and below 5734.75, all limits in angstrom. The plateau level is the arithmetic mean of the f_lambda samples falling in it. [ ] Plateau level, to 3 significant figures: 12.1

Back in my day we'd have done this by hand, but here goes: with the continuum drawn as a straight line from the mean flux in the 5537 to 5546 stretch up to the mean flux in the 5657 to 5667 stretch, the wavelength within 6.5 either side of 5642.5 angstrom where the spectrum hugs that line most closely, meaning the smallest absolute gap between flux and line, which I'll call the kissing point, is 5636.5 angstrom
